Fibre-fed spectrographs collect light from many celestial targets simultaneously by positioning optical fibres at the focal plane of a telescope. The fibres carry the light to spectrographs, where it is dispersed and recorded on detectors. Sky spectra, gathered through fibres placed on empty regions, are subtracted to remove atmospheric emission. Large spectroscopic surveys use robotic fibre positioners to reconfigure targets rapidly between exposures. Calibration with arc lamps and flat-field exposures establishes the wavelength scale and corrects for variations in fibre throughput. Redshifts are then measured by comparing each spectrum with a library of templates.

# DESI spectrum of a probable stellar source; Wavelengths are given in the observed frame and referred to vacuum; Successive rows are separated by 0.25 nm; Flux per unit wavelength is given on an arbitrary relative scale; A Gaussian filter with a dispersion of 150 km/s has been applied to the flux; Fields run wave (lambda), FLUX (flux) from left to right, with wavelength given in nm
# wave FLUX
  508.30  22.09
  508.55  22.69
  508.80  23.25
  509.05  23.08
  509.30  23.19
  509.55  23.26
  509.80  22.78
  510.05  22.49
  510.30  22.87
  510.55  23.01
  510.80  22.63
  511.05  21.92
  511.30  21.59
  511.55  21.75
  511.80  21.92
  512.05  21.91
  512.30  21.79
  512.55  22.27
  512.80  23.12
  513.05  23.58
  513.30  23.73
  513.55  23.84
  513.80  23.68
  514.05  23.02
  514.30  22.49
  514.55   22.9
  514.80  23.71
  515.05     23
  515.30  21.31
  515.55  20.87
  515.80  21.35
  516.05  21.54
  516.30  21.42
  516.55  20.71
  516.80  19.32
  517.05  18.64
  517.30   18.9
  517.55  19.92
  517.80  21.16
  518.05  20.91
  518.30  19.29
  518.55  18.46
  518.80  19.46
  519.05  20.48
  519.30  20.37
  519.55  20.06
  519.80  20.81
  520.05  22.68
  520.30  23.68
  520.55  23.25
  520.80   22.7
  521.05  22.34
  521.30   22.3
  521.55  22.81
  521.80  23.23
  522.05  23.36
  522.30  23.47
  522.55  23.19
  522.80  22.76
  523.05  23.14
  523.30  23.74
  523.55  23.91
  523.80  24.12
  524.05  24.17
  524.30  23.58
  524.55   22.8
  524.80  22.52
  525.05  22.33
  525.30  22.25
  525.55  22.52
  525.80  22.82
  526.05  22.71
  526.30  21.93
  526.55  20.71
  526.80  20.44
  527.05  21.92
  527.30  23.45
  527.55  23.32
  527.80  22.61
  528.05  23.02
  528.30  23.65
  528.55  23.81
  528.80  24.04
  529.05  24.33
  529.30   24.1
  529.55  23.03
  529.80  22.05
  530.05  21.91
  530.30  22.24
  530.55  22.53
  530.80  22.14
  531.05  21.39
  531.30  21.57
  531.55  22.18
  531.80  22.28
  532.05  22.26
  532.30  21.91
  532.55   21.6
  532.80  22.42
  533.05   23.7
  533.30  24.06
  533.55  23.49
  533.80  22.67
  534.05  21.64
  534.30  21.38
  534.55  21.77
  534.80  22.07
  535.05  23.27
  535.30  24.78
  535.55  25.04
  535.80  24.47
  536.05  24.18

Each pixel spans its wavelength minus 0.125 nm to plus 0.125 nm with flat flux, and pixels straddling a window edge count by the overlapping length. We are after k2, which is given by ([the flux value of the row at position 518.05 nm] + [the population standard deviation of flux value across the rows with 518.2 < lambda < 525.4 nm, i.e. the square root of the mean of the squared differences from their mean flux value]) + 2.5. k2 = 24.9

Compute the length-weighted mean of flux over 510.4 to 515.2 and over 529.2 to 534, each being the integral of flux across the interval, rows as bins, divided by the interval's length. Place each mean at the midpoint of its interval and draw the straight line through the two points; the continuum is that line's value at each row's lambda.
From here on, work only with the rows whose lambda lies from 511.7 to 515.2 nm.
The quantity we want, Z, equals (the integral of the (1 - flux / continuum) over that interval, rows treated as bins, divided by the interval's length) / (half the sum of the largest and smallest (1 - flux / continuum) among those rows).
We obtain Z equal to 2.2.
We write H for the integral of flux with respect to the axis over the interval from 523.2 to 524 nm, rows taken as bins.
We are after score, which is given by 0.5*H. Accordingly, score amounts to 10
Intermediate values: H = 19.2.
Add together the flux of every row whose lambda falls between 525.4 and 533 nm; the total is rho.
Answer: 675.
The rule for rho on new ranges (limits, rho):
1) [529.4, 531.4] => 177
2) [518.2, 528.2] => 893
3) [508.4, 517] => 762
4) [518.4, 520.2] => 142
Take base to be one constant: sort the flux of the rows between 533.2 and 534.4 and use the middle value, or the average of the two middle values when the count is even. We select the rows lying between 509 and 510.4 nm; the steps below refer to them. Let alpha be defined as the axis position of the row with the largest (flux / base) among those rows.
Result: 509.55 nm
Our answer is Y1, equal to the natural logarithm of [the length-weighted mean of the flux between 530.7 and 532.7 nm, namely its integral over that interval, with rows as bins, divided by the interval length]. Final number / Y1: 3.09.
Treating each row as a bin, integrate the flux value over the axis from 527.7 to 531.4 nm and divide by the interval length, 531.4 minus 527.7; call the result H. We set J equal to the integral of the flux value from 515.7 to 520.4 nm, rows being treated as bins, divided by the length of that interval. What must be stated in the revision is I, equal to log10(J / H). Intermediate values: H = 22.8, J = 20.5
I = -0.048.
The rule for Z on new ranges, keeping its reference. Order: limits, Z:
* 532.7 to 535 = 0.6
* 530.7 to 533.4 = -0.7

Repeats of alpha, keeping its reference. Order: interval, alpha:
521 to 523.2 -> 522.30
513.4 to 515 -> 513.55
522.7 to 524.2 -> 524.05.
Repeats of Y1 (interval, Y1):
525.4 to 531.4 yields 3.12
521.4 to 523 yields 3.14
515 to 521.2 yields 3.04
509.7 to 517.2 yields 3.10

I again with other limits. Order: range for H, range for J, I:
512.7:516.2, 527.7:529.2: 0.017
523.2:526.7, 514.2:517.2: -0.028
